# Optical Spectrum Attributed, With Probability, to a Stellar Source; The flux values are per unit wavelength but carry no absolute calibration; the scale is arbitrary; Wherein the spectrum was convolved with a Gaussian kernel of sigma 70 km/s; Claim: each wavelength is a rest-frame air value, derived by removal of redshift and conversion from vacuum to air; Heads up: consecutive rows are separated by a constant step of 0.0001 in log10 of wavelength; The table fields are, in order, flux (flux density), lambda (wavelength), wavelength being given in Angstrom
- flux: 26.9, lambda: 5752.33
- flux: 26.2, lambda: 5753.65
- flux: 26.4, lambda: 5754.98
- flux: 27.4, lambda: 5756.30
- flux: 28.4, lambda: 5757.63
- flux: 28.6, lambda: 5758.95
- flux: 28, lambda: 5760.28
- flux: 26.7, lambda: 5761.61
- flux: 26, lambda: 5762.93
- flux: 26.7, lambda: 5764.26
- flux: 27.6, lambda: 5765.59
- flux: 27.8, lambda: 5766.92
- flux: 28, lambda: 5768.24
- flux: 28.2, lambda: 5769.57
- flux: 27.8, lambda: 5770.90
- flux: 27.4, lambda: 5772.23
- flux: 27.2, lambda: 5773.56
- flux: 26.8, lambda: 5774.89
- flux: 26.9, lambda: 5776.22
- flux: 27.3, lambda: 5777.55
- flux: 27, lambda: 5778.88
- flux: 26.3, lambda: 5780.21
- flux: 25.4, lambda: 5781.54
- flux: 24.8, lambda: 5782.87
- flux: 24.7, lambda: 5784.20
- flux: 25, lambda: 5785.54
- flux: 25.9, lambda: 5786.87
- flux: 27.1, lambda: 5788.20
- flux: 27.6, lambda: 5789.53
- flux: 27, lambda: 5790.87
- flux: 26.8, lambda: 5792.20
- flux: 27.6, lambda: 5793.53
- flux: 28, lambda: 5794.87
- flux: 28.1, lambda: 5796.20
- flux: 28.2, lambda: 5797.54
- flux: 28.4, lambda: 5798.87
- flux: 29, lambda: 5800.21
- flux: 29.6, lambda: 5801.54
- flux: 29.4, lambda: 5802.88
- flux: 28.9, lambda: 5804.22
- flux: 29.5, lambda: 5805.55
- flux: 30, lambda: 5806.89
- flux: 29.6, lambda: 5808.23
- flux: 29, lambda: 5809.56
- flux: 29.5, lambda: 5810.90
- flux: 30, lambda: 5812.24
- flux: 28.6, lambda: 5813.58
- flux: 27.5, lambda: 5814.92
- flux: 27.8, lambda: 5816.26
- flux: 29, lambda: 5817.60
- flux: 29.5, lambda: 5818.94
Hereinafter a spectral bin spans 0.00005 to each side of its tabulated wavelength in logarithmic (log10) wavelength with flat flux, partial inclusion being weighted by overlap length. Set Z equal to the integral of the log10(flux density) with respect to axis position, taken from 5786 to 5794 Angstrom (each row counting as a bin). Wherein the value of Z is 11.5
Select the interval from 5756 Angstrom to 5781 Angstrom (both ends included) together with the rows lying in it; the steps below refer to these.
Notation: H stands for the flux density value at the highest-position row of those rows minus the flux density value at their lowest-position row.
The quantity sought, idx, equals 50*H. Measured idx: -55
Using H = -1.1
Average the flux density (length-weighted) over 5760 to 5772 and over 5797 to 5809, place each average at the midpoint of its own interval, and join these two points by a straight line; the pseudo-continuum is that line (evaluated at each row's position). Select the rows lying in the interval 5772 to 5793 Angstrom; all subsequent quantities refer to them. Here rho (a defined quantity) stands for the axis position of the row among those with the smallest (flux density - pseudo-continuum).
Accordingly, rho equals 5784.20 Angstrom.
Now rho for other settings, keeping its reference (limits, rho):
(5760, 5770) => 5762.93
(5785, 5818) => 5785.54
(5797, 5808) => 5797.54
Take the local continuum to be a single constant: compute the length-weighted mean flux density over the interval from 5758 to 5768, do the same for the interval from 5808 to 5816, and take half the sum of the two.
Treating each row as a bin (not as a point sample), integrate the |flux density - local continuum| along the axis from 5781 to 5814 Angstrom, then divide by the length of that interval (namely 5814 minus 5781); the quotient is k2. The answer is 1.34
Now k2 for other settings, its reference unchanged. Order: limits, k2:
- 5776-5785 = 2.18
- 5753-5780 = 0.94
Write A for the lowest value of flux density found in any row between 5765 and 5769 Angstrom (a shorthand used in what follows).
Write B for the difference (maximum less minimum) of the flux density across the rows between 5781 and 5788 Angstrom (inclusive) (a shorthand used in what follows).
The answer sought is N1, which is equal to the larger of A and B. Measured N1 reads 27.60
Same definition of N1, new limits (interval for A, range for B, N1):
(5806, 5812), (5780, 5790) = 29.00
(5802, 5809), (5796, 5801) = 28.90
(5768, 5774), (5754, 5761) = 27.20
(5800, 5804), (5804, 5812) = 29.00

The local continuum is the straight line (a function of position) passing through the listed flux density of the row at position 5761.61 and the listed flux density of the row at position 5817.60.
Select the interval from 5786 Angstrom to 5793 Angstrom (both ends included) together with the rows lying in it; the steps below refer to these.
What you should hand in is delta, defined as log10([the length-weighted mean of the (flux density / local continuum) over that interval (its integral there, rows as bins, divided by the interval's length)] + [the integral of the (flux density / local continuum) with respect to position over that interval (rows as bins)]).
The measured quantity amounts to 0.888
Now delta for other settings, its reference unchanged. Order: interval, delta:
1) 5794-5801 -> 0.906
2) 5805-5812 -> 0.917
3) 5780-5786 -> 0.805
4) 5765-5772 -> 0.917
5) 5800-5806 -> 0.859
